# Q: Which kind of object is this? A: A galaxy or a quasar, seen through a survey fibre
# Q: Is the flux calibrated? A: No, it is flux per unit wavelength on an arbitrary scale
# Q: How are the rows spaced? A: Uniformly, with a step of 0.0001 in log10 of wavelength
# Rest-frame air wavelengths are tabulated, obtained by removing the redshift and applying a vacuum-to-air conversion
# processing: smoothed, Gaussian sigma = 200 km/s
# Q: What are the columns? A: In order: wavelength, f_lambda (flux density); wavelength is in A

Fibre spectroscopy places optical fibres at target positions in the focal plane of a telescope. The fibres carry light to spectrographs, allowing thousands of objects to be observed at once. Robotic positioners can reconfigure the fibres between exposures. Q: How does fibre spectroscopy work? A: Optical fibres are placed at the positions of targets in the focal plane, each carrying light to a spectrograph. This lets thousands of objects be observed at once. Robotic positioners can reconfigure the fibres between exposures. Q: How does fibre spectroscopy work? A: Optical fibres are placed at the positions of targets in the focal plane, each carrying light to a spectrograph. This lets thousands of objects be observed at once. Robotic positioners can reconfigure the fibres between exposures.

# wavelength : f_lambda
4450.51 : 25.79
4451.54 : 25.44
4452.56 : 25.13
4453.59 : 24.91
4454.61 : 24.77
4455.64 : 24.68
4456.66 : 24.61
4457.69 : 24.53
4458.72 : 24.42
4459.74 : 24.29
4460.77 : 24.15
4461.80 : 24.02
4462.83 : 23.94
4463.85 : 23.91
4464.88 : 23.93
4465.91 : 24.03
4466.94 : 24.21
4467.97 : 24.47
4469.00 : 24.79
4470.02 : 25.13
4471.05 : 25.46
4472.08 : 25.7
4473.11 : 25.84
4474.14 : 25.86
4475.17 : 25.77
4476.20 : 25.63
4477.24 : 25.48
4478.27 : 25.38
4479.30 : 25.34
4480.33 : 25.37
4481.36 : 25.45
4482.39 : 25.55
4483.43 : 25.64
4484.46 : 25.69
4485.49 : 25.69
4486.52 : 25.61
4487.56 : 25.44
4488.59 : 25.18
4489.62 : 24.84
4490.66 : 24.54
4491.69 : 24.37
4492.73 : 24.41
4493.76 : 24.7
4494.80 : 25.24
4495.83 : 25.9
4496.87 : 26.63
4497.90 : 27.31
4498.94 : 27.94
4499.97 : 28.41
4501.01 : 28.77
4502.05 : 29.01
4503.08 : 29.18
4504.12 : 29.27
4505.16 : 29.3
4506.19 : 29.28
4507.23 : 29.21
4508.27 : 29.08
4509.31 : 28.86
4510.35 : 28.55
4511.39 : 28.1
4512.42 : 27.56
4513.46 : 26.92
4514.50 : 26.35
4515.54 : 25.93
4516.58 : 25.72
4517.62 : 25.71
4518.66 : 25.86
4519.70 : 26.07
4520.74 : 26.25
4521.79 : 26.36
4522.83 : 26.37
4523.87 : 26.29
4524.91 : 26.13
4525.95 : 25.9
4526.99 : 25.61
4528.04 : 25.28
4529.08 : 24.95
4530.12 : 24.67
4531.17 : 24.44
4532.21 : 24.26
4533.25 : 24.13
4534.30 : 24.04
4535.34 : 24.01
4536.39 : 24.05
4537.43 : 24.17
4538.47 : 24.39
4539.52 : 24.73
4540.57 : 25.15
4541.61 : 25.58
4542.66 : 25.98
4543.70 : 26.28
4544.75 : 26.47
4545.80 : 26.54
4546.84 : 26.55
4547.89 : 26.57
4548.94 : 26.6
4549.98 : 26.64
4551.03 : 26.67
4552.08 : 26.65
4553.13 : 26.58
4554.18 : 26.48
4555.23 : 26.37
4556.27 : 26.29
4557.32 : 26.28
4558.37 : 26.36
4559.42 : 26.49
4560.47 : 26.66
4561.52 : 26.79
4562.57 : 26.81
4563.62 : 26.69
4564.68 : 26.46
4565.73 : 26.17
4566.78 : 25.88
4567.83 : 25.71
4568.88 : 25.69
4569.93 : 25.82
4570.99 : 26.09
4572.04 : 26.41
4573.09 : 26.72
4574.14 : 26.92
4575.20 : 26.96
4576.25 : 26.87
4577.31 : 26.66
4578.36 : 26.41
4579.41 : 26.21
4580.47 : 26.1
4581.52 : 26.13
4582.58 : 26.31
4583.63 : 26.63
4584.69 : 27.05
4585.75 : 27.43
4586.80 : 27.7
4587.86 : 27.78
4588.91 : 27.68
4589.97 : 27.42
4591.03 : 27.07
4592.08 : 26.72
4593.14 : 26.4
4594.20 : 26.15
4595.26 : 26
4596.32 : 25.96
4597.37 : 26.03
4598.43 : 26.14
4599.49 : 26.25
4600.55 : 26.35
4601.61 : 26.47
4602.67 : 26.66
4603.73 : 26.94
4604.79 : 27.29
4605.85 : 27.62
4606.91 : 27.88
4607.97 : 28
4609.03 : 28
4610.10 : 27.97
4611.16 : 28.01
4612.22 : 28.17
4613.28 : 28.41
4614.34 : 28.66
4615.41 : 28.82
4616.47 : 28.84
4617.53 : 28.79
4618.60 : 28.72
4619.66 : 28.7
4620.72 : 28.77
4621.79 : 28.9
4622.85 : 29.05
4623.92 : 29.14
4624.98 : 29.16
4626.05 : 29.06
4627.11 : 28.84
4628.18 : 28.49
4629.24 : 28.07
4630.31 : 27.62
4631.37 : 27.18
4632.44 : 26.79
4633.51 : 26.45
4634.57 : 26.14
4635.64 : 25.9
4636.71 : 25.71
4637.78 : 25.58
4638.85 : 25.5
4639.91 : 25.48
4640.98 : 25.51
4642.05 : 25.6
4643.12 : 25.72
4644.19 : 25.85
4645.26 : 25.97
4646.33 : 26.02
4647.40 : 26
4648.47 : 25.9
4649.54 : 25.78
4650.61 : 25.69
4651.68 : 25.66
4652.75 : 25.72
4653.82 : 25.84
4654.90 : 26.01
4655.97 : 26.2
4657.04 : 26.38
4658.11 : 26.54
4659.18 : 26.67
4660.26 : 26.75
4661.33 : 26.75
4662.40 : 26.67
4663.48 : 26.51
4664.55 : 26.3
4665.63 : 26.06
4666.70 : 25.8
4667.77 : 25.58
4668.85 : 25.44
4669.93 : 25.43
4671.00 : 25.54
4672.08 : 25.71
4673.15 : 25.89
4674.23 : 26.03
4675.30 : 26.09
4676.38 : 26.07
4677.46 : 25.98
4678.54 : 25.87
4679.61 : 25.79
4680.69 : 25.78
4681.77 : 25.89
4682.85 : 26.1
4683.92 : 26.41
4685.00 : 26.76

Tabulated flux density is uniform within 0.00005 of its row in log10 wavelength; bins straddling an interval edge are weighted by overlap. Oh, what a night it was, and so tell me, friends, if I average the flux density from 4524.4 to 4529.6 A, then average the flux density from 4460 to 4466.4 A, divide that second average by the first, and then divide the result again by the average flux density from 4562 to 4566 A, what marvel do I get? 0.0354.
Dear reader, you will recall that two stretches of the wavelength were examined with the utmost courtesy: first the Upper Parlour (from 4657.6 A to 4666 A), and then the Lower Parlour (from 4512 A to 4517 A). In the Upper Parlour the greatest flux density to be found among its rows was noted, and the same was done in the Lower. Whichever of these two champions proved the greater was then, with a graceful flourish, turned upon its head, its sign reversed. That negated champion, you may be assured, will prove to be -27.6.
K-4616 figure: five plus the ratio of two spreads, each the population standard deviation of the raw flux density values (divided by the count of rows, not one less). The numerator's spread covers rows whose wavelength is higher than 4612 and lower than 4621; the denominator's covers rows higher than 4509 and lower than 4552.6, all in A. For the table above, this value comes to 5.2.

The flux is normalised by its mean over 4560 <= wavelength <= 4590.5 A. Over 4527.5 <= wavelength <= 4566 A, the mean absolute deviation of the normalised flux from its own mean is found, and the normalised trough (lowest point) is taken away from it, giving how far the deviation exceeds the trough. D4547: -0.87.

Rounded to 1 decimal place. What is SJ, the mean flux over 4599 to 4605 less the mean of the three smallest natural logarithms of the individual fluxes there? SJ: 23.4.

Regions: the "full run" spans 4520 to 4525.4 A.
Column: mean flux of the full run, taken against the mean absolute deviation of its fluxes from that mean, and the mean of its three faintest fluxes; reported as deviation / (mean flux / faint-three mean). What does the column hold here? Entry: 0.07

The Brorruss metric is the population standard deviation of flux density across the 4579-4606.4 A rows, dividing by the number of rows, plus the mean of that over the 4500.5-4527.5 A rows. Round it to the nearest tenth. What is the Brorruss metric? 28.0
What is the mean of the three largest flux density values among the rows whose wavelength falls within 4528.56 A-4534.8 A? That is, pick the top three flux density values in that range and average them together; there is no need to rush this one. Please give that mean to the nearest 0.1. 24.7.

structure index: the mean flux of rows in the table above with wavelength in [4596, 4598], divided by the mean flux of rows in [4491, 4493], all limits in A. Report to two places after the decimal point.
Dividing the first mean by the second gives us 1.07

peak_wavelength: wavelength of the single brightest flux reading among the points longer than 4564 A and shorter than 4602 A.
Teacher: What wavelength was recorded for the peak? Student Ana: 4587.86 A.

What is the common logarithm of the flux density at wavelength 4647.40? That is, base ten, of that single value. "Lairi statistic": 1.41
